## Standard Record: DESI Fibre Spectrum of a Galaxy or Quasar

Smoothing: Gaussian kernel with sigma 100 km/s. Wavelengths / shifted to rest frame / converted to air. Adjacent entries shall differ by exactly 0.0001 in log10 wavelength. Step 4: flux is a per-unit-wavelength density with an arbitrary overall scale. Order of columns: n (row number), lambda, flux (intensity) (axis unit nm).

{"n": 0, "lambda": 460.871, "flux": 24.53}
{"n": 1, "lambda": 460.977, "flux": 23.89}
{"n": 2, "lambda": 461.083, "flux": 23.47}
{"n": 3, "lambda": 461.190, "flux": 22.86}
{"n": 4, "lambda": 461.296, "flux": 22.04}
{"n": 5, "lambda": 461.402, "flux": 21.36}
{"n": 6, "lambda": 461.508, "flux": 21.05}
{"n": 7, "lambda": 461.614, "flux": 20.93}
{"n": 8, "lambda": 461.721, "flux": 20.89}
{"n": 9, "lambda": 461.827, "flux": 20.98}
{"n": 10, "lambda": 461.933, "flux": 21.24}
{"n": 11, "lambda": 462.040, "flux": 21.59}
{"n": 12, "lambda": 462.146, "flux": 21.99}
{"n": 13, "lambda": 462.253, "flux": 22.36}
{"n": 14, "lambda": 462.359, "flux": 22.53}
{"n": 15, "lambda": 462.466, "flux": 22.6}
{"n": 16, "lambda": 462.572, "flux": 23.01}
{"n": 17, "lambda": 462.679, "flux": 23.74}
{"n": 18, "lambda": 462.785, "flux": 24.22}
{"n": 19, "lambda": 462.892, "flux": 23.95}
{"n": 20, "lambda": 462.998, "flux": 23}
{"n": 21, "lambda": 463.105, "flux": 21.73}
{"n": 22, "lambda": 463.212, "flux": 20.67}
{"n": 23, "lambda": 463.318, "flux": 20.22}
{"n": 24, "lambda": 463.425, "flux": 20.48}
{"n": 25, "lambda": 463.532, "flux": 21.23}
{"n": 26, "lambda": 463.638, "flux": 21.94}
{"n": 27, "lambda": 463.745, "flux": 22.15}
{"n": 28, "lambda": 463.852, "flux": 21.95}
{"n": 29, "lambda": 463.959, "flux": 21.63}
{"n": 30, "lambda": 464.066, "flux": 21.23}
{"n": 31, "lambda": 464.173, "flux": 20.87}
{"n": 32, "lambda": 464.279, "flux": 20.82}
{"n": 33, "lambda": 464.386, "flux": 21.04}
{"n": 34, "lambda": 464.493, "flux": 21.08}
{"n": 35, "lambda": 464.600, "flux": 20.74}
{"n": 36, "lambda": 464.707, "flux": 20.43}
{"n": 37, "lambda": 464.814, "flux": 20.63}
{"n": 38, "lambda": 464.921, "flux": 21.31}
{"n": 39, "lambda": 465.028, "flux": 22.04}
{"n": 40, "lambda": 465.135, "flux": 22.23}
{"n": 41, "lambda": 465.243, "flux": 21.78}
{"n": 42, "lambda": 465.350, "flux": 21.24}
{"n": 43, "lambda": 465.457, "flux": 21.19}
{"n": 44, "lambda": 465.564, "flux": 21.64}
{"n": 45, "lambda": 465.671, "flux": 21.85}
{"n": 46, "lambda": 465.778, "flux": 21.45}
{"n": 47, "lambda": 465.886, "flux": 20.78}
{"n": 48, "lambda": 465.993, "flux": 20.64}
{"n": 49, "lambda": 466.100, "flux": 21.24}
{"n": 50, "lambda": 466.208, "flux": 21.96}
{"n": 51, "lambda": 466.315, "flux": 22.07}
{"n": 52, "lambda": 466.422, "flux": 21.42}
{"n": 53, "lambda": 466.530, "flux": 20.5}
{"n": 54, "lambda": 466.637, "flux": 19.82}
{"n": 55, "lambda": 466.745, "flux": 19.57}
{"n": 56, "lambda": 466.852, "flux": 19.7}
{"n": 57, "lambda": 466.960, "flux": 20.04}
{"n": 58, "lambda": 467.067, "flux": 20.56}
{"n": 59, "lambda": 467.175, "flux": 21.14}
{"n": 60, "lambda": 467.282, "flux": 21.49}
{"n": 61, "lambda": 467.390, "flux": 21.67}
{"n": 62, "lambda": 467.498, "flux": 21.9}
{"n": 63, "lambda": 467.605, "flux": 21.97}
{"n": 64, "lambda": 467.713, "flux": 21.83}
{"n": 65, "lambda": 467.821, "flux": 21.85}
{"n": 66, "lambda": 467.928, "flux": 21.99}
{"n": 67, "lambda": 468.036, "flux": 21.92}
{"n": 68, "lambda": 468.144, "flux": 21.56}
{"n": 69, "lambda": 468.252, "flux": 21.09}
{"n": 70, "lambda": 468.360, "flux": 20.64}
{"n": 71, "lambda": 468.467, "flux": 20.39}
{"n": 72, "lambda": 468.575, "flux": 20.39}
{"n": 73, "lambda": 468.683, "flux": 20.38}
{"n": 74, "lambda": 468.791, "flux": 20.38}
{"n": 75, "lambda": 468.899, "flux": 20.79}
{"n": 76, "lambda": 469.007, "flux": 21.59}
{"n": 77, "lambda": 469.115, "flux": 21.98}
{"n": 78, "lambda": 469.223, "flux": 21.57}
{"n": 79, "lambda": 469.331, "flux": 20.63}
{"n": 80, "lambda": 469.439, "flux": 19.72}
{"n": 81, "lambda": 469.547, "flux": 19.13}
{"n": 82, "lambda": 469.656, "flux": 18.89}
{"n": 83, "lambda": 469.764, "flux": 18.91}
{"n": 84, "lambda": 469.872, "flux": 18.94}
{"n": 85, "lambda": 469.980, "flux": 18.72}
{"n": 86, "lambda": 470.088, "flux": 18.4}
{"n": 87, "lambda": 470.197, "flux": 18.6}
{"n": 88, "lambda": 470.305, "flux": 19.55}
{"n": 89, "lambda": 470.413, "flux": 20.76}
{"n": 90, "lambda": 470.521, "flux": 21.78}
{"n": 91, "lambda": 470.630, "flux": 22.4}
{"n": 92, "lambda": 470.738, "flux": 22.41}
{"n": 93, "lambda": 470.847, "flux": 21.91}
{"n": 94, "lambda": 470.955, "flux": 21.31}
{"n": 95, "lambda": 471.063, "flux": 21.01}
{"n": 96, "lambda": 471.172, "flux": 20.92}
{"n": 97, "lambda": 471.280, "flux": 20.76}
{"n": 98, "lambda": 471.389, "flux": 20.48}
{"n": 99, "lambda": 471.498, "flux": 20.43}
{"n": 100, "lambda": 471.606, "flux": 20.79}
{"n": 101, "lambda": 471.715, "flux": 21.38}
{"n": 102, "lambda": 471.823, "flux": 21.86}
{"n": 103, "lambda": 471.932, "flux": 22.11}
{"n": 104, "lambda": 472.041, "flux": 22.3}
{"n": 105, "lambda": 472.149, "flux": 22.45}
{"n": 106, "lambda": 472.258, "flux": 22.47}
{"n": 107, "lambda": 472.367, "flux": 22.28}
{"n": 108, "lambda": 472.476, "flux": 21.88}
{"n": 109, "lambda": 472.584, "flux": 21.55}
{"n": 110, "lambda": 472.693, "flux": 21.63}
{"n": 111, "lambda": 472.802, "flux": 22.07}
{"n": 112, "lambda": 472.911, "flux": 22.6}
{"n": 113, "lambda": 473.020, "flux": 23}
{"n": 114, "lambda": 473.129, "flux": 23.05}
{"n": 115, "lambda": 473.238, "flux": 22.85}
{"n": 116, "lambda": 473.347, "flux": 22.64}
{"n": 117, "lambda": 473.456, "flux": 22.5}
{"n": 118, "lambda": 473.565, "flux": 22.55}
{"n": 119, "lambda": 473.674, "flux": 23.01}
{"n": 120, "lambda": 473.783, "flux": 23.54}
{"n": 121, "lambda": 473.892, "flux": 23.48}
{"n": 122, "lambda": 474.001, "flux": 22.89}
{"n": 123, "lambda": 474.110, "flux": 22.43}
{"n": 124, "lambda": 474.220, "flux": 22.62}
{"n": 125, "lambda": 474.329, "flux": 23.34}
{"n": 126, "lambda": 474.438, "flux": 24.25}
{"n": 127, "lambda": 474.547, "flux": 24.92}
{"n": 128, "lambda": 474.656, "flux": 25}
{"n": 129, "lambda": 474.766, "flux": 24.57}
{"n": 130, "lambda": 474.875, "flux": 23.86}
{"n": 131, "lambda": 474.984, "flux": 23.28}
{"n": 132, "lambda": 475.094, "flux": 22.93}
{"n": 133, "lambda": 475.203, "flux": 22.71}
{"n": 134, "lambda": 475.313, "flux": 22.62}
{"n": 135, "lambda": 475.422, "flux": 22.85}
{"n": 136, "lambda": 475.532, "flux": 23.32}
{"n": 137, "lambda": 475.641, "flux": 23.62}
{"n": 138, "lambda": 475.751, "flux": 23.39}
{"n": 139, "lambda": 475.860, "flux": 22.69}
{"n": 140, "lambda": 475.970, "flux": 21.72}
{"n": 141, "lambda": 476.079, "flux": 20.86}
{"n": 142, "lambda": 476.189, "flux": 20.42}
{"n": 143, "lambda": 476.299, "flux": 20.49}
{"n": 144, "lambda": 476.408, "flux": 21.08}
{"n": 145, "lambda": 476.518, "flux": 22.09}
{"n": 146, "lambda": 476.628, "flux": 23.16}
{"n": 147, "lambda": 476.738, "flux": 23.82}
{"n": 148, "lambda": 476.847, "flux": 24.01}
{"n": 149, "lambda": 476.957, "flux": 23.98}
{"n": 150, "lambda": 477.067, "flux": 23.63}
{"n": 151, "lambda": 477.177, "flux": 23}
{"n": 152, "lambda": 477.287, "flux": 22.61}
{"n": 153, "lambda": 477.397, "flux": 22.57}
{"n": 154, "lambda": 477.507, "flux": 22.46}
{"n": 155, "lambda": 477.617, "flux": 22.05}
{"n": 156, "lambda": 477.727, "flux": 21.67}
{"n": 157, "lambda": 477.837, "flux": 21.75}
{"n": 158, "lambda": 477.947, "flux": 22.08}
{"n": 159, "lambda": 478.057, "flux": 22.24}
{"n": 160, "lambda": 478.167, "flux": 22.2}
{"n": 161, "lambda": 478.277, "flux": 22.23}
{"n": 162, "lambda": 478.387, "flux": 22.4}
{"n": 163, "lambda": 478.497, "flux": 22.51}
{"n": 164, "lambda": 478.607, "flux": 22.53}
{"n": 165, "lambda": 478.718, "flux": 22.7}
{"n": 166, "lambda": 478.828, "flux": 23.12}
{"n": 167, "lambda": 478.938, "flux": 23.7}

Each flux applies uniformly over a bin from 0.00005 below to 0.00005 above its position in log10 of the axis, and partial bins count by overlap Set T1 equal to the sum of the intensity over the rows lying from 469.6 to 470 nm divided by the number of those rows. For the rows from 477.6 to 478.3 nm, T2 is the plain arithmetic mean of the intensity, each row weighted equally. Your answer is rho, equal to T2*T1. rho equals 416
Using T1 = 18.9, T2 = 22.0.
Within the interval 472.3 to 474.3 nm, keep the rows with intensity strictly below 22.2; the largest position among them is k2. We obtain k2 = 472.802 nm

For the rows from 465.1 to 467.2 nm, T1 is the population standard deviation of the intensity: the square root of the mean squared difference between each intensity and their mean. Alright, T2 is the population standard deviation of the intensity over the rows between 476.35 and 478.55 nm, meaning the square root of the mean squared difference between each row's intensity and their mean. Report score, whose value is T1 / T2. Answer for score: 1.02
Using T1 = 0.79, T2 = 0.78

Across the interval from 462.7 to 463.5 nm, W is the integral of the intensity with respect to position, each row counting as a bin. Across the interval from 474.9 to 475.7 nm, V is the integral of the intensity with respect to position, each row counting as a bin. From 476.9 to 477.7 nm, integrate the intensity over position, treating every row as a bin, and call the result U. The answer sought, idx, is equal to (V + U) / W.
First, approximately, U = 18.3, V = 18.5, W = 17.7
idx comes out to 2.08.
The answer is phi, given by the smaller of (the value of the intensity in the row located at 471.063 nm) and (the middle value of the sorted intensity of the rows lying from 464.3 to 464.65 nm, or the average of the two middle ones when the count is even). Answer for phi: 21.0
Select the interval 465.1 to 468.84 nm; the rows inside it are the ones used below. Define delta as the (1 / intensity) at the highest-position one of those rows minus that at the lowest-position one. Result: 0.0041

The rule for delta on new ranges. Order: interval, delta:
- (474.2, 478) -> 0.0011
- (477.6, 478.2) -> -0.0003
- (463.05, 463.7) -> -0.0004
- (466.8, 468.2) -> -0.0044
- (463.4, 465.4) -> -0.0017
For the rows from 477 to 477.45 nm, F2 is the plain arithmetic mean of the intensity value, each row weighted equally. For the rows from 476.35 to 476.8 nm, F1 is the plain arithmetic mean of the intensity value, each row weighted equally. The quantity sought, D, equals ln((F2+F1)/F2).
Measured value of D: 0.68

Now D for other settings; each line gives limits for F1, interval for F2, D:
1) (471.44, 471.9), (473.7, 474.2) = 0.65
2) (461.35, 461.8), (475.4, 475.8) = 0.64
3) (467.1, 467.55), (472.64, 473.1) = 0.68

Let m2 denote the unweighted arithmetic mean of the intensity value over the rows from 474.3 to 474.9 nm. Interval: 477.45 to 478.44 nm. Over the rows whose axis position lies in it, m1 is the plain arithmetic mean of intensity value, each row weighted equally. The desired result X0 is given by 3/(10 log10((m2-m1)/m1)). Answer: -0.299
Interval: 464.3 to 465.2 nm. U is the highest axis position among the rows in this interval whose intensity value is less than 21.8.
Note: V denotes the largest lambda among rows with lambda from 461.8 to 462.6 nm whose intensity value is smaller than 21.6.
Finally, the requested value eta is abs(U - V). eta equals 2.88 nm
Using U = 464.921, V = 462.040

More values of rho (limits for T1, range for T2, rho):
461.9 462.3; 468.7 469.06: 456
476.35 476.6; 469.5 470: 408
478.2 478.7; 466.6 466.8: 442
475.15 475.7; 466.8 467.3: 474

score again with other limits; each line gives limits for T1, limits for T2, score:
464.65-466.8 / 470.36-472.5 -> 1.04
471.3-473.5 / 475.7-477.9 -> 0.69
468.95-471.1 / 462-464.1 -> 1.29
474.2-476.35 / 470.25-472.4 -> 1.55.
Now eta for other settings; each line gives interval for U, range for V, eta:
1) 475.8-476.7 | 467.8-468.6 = 7.83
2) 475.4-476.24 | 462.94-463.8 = 12.66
